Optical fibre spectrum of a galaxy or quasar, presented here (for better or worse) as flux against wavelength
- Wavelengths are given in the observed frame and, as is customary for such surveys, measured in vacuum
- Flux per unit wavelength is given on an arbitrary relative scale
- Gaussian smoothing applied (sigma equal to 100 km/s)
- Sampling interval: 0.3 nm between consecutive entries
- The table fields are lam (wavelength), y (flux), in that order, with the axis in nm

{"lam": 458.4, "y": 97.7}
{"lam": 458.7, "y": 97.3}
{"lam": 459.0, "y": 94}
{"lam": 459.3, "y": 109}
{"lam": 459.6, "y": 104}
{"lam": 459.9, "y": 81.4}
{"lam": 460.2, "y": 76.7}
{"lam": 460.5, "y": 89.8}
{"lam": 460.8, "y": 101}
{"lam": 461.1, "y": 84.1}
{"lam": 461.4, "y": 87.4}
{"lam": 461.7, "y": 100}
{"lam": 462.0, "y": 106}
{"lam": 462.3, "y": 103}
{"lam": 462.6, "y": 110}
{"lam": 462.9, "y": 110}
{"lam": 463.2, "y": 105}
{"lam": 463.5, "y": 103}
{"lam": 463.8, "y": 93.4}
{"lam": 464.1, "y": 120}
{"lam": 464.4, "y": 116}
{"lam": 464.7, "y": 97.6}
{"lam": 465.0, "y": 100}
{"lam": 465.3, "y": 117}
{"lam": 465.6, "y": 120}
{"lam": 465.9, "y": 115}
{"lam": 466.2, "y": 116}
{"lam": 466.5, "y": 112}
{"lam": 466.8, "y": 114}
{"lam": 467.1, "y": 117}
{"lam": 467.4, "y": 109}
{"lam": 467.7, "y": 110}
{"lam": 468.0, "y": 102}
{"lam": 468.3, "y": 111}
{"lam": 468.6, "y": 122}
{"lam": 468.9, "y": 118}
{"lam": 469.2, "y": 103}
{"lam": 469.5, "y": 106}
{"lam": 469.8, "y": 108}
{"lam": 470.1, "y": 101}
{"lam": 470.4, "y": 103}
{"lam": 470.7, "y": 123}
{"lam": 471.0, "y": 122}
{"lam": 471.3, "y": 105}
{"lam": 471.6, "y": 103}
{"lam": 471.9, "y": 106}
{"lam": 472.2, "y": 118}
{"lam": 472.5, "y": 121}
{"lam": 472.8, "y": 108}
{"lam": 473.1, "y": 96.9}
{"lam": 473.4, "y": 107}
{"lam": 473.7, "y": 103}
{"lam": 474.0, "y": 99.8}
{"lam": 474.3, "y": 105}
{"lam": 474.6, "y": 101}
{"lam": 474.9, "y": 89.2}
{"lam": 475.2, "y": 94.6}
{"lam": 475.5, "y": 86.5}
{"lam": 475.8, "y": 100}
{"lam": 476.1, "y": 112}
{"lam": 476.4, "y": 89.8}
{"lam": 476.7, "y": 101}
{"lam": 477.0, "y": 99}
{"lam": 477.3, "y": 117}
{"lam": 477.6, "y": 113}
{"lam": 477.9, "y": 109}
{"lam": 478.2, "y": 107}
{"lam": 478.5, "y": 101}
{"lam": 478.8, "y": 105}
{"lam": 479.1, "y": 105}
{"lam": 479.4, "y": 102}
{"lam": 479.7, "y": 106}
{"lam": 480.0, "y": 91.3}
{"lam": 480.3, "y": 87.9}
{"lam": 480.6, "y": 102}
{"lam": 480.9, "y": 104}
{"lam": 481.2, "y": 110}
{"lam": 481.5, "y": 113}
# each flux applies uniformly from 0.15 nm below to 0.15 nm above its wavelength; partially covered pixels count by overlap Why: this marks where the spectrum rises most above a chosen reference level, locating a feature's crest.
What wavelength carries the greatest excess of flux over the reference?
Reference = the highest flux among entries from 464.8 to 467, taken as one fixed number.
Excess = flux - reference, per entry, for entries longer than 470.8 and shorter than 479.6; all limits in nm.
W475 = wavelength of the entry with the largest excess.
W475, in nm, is 471.0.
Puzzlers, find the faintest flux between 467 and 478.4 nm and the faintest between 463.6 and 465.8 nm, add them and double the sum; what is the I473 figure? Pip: 360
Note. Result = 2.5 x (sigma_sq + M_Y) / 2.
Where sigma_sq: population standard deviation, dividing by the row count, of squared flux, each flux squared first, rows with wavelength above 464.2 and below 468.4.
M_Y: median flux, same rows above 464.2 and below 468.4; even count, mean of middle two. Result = 1940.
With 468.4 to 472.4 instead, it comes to 2430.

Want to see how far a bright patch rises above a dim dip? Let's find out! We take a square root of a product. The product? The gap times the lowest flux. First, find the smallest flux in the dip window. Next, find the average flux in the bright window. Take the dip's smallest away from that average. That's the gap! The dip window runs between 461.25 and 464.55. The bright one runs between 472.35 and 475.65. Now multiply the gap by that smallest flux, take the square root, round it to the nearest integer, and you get 35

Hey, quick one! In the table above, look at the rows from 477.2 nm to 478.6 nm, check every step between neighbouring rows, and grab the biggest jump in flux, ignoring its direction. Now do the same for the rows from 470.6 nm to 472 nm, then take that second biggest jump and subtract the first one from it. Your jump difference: 11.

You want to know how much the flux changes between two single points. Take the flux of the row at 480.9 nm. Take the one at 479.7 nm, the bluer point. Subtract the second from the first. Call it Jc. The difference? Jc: -2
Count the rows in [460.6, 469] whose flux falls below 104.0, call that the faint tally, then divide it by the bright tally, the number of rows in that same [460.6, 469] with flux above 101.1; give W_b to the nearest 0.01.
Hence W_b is 0.48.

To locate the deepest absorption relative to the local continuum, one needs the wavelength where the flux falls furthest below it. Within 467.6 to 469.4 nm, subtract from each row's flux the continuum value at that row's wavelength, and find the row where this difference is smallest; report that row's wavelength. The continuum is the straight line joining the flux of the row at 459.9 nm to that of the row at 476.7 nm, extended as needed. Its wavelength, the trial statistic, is 469.2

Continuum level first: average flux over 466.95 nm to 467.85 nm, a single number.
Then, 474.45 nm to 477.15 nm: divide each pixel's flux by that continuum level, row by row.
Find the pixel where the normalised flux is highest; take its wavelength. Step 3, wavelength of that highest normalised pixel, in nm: 476.1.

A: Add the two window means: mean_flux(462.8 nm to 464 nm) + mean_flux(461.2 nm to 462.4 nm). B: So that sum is 202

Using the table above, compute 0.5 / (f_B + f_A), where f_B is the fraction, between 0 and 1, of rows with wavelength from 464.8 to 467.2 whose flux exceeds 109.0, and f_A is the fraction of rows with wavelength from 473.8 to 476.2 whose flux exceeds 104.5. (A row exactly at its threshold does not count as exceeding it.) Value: 0.44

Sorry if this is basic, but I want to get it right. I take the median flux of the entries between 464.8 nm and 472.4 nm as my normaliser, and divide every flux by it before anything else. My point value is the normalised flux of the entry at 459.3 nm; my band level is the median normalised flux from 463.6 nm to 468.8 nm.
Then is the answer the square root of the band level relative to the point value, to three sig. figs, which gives 1.02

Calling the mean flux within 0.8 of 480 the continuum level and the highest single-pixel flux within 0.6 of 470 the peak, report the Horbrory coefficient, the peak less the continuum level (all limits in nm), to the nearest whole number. 10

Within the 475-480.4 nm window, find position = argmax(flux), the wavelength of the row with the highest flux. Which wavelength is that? 477.3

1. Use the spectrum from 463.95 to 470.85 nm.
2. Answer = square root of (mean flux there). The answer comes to 10.6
